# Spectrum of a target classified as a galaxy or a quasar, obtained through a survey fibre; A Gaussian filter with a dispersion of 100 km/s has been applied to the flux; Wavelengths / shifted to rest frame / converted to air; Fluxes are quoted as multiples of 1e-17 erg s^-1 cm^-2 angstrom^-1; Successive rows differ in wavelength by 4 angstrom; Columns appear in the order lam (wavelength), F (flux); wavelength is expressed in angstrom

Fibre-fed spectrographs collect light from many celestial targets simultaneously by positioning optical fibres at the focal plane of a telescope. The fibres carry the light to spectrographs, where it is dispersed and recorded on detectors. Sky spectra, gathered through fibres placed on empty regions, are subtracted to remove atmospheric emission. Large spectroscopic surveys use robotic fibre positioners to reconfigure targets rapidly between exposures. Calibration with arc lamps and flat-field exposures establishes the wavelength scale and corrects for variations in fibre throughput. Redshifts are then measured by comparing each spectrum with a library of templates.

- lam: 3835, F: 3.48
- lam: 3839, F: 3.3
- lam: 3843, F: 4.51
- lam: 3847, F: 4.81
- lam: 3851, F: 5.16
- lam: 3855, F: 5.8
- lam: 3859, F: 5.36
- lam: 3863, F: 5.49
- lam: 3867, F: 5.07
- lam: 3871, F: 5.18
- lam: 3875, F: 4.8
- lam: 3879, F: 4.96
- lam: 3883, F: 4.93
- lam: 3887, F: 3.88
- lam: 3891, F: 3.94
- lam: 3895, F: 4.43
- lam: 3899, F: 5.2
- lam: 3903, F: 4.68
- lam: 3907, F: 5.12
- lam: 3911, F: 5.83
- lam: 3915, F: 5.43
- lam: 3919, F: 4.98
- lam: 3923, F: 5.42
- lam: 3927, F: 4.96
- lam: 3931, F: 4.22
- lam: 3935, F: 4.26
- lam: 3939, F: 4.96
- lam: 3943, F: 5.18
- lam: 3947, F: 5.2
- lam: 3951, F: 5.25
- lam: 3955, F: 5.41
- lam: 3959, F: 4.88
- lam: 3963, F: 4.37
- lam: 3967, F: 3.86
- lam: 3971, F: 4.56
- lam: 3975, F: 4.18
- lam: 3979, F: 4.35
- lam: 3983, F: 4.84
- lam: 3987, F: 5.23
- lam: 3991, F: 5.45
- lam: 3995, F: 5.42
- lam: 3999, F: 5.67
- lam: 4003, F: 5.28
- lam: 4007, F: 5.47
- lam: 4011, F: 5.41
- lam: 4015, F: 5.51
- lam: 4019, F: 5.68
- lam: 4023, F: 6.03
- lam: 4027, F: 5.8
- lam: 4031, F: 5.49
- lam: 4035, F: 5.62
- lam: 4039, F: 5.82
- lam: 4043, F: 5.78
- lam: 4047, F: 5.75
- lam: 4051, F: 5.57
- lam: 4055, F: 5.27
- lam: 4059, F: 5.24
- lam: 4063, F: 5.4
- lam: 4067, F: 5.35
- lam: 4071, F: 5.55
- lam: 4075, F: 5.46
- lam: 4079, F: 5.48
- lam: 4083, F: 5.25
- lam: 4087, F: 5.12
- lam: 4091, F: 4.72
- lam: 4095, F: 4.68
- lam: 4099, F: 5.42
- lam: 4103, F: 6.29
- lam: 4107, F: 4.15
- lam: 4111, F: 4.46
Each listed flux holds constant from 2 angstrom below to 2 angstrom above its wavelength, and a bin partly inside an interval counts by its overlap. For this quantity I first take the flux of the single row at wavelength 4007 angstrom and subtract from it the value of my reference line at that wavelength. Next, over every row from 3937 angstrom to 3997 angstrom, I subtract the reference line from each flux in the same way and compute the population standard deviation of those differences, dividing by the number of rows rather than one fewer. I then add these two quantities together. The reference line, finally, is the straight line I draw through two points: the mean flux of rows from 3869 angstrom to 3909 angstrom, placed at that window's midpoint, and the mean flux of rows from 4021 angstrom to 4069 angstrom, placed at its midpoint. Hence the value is 0.589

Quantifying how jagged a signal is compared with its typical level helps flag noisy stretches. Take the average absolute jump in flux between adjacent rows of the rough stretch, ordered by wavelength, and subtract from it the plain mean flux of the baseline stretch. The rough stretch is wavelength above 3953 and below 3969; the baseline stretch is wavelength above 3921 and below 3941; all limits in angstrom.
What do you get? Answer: -4.2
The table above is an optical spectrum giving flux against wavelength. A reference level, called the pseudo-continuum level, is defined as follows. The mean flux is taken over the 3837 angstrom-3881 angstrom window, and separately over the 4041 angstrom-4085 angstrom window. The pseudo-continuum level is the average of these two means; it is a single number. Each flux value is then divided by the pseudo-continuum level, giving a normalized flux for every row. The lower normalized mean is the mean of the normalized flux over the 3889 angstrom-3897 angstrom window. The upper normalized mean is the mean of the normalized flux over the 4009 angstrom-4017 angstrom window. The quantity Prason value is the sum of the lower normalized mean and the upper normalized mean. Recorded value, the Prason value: 1.85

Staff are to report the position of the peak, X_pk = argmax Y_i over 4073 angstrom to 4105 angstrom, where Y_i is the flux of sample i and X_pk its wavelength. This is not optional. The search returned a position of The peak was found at 4103 angstrom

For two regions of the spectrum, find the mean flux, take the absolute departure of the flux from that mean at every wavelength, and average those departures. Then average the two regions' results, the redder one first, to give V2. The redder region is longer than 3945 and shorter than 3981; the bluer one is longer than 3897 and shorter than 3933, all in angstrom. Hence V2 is 0.40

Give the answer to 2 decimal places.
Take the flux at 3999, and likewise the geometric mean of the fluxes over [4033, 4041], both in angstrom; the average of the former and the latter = 5.69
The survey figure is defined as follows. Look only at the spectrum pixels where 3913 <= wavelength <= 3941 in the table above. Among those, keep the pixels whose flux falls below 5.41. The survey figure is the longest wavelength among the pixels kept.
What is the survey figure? 3939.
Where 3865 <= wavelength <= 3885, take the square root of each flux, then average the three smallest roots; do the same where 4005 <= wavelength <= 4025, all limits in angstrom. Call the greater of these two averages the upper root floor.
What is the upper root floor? 2.34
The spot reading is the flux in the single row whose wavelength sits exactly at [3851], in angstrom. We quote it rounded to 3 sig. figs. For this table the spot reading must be 5.16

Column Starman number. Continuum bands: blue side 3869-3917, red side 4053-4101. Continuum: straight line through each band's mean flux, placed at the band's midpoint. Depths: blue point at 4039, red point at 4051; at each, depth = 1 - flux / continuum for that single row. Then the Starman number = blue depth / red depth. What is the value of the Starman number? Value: 1.7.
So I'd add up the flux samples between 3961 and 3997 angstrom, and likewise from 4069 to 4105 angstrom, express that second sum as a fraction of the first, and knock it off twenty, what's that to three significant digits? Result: 18.9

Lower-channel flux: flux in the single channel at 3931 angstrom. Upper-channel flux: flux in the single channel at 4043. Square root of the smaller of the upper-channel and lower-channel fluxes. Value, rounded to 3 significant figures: 2.05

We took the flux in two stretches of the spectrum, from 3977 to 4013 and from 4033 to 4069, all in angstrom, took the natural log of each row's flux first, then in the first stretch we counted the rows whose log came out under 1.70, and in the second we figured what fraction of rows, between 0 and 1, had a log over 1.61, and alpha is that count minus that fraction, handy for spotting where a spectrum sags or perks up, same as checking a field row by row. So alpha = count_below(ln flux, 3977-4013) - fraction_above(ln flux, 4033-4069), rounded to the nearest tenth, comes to 7.0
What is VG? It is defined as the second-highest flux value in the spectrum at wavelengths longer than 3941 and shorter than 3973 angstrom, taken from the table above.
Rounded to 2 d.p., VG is 5.25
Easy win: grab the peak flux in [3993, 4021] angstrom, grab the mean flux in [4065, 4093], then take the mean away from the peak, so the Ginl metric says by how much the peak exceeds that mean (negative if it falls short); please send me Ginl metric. 0.40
